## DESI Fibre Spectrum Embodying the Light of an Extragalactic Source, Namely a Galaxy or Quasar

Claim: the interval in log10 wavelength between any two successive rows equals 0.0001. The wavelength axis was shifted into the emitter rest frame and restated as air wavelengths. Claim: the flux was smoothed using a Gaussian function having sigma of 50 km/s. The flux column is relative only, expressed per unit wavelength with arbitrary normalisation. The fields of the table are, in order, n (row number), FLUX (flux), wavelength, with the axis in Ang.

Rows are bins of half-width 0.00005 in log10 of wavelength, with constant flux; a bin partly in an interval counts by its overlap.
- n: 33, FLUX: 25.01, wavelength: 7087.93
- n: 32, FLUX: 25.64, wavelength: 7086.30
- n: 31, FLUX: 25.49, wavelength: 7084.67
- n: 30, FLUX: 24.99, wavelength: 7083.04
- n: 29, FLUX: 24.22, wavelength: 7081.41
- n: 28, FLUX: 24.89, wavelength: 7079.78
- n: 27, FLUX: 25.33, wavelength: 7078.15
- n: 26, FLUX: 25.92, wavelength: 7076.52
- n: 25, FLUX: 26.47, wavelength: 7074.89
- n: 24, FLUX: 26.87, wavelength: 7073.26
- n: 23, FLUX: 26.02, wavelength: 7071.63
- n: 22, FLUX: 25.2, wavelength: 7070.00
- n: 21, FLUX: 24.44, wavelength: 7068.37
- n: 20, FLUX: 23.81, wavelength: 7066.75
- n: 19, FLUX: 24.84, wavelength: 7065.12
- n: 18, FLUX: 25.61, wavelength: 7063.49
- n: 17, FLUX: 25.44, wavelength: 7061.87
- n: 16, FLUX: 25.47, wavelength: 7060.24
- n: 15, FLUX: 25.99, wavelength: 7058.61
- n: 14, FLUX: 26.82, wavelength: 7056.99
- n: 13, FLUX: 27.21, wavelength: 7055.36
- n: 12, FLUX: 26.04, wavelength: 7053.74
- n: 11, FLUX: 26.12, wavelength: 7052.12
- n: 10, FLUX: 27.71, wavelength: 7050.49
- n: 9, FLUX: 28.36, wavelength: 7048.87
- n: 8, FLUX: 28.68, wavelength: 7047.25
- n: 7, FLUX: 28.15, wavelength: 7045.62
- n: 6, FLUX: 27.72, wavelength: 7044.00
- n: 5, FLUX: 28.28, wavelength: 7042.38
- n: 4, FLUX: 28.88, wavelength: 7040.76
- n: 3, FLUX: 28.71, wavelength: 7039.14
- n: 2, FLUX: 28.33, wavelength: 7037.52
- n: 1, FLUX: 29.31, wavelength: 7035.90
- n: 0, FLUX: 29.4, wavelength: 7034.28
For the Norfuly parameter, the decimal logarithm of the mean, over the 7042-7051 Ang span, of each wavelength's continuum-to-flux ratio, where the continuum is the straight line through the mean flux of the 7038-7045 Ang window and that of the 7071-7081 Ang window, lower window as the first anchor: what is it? -0.0016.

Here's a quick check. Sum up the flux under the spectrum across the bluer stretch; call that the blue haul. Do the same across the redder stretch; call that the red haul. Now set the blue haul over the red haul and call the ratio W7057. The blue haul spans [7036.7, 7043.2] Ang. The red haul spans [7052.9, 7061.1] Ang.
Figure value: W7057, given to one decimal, 0.9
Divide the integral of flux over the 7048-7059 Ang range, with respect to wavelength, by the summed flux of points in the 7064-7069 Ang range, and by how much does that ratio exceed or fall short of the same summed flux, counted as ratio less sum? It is -69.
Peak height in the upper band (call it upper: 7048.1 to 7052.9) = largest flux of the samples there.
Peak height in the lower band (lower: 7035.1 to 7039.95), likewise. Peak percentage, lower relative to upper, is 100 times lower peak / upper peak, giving 103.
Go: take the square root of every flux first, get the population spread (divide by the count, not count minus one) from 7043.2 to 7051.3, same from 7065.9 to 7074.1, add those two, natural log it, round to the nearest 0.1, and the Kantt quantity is -1.9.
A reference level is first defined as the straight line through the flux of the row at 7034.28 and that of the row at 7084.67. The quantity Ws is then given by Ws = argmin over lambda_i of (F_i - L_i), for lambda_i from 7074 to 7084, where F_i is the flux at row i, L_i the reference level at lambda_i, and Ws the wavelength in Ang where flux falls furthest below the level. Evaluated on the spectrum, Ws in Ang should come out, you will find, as 7081.41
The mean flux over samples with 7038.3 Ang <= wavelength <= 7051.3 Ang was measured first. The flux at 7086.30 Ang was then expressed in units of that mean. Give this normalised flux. 0.91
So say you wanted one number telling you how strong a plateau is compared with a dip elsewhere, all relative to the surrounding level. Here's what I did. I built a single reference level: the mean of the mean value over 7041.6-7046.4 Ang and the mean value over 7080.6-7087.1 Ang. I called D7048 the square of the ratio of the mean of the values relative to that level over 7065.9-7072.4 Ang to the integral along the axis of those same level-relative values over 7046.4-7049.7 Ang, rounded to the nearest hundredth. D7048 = 0.07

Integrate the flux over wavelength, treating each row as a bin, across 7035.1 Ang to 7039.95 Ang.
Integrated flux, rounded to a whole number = 140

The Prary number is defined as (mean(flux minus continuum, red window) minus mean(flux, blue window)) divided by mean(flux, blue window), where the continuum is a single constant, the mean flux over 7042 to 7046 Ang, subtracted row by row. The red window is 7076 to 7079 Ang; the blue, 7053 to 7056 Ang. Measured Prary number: -1.09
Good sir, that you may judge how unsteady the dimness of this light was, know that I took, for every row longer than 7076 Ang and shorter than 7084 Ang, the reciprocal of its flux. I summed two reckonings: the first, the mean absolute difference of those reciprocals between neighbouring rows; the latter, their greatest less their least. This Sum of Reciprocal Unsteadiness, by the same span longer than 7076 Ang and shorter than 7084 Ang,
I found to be 0.0037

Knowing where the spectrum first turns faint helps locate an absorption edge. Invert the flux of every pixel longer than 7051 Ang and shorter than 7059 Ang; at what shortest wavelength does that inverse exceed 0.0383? 7053.74 Ang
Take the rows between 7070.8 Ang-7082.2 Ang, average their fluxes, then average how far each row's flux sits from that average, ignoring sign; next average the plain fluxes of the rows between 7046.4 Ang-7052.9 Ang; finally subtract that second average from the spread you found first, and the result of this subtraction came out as -27.0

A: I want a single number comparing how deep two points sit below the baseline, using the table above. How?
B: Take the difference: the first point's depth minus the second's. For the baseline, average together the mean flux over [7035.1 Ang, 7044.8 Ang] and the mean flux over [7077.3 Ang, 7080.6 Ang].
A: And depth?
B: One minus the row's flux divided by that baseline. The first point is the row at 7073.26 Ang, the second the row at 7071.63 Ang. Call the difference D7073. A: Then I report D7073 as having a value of -0.03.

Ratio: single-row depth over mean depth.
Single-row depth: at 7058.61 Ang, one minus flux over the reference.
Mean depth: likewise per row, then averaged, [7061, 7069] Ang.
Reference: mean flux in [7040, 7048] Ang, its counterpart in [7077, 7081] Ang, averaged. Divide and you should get 0.4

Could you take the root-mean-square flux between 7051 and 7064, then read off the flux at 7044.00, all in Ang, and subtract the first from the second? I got 1.6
